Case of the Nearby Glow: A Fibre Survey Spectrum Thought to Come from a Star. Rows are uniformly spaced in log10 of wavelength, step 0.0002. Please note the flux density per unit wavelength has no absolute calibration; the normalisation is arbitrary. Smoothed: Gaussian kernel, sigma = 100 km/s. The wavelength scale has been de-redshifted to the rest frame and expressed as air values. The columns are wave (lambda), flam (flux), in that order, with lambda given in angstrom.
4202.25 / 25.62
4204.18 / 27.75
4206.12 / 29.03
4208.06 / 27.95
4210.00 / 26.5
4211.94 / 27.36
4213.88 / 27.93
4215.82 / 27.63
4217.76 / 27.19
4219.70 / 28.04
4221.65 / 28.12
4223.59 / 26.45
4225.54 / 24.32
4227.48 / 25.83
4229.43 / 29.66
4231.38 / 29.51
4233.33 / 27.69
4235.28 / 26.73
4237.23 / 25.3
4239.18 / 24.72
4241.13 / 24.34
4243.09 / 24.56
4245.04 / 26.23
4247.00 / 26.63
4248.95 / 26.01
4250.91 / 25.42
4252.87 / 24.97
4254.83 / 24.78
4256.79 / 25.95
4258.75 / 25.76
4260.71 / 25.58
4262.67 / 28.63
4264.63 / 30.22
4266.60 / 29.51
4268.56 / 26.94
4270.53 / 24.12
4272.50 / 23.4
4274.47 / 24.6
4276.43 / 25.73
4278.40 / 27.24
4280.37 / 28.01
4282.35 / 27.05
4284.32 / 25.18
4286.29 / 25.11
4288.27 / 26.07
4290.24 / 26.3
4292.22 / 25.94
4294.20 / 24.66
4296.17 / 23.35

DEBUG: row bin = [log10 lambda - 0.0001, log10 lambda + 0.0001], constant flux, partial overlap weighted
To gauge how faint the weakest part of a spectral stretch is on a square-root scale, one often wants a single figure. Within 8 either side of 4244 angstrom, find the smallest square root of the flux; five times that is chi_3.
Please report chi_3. 24.7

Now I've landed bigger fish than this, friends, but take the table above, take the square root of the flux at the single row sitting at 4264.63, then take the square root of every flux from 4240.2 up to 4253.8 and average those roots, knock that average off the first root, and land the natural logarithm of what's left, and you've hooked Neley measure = -0.79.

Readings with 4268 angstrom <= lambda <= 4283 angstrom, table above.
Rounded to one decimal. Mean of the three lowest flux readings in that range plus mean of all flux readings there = 49.9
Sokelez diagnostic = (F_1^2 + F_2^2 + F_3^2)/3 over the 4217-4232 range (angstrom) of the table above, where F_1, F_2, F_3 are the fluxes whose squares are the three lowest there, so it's 653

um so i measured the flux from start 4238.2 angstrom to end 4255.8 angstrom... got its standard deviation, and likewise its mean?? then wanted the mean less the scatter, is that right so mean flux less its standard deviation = 24.5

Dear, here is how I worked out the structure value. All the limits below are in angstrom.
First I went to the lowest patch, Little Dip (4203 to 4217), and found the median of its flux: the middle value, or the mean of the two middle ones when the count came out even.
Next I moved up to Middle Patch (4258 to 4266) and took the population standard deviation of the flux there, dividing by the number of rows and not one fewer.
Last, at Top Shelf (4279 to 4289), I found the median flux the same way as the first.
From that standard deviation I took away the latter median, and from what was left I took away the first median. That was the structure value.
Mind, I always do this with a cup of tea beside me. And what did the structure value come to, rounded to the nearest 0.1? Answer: -51.9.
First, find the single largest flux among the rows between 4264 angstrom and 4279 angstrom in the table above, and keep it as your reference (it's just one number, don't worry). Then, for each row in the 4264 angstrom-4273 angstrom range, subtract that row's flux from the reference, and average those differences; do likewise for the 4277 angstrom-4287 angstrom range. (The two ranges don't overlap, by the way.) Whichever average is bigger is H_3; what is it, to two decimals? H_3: 3.70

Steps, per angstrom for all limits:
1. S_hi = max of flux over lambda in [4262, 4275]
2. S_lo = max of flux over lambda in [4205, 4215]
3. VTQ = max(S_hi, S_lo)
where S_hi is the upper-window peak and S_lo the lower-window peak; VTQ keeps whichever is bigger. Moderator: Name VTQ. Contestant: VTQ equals 30.2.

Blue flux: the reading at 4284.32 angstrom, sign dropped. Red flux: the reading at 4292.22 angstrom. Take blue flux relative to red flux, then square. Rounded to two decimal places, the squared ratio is 0.94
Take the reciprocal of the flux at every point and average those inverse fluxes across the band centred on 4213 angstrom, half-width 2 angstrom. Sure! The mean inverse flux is 0.0362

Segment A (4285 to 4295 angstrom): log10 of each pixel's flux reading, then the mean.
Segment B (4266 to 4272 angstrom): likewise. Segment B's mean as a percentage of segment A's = 101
